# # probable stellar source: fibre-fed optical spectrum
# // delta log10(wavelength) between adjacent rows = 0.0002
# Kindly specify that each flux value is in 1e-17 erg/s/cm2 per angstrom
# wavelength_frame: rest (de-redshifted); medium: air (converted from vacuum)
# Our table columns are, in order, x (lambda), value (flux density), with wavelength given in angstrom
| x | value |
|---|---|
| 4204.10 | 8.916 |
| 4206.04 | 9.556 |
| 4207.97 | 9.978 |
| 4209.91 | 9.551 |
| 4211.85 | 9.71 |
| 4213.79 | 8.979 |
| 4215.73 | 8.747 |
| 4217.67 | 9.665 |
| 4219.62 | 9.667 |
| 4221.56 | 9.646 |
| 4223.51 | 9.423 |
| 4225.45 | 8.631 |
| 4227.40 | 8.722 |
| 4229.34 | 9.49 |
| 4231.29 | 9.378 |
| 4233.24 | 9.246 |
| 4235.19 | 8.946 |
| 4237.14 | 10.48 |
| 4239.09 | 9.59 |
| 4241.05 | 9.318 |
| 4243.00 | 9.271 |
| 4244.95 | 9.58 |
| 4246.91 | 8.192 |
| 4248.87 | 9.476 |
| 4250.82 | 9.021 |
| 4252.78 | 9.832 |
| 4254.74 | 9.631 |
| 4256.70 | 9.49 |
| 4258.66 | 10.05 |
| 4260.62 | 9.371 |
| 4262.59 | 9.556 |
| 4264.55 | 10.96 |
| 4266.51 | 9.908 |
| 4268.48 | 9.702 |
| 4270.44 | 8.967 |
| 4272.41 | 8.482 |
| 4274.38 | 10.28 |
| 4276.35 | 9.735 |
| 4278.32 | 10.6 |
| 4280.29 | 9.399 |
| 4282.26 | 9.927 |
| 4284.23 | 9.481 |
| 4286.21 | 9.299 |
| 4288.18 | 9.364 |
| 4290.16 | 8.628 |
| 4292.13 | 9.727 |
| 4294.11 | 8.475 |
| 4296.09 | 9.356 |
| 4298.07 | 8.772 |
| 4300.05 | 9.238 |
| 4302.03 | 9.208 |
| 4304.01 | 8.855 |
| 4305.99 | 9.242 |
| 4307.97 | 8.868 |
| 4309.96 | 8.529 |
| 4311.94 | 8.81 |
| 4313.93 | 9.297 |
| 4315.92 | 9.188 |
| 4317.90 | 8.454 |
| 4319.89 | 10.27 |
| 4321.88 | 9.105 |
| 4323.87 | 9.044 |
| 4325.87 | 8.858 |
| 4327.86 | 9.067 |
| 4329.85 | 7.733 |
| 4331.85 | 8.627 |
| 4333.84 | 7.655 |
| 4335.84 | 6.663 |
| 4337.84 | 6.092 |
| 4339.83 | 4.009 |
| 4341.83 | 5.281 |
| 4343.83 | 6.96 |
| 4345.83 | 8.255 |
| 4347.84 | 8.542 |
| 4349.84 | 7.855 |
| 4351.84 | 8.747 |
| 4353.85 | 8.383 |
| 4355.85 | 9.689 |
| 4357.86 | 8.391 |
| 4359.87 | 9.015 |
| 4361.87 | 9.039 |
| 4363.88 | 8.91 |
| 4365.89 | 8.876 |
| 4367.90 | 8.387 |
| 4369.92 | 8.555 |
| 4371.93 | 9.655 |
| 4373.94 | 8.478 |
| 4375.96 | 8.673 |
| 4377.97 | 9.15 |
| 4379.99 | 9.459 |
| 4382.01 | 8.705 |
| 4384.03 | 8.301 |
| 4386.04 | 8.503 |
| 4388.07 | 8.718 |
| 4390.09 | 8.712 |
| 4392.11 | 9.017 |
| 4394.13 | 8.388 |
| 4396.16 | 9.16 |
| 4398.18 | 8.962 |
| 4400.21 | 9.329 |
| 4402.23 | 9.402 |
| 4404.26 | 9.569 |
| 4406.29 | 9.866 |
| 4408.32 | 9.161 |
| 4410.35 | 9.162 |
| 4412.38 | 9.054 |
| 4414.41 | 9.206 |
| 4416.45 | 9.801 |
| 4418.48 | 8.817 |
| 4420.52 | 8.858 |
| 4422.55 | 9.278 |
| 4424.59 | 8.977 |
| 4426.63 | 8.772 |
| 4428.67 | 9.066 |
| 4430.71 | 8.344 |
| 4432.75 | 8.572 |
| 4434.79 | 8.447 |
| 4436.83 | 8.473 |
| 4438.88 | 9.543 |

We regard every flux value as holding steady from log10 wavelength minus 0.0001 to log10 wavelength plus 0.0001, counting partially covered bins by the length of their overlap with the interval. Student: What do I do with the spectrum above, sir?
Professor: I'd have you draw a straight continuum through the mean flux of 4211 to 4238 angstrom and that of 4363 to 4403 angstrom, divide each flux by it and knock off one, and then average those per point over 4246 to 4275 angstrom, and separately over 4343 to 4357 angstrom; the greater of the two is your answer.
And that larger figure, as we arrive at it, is 0.03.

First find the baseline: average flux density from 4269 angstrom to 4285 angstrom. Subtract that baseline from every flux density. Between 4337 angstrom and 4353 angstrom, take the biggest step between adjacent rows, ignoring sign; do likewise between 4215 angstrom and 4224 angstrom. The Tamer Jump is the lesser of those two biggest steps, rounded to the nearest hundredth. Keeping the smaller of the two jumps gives 0.92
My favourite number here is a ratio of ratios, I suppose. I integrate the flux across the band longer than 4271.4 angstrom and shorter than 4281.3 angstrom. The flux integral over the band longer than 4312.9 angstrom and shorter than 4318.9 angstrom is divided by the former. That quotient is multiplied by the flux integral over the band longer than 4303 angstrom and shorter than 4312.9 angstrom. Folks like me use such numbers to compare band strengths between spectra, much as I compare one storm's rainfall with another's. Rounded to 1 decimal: 49.3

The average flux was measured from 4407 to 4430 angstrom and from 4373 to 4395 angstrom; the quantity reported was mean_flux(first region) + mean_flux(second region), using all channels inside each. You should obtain 17.8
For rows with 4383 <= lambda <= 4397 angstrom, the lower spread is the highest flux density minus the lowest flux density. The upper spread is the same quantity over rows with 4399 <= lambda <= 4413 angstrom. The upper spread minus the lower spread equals 0.0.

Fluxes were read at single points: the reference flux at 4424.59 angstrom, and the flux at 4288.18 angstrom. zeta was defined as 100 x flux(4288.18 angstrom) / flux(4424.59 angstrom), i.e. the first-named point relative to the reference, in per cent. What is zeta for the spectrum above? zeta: 104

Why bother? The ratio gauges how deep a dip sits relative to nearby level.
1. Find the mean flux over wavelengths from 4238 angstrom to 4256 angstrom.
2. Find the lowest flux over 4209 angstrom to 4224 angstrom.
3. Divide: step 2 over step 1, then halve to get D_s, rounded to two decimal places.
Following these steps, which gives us 0.47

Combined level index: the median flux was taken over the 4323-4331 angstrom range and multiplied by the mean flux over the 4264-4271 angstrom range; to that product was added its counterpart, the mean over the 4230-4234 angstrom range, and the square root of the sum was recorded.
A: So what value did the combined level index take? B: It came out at 9.89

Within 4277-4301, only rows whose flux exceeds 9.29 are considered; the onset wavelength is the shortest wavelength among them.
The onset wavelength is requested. 4278.32 angstrom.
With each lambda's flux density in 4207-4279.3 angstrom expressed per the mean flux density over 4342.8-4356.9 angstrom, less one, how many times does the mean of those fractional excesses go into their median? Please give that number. 1.05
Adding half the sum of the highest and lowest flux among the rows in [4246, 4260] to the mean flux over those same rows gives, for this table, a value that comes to 18.5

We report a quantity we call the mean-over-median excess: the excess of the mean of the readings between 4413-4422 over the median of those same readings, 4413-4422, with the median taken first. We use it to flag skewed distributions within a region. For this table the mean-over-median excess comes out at 0.14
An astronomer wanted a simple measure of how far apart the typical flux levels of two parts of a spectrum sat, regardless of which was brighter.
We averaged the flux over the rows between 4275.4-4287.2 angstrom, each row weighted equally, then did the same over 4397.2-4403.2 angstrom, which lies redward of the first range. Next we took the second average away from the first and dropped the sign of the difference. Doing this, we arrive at 0.51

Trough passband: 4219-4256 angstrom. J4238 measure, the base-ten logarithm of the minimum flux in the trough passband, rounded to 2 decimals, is 0.91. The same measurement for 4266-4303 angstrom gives 0.93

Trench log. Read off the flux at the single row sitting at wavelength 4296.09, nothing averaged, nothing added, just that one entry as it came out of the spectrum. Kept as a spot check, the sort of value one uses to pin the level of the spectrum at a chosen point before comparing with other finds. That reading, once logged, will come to 9.356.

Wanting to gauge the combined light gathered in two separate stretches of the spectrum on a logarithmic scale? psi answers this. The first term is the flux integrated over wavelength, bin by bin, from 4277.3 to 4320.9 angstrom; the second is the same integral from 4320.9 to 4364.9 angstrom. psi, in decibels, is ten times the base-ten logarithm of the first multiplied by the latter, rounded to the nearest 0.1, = 51.5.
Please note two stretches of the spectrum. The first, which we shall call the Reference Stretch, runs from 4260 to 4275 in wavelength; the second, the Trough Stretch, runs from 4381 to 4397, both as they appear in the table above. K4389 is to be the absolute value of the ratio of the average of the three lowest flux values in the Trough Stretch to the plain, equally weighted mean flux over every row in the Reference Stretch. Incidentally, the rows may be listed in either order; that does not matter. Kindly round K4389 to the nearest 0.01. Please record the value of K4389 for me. 0.87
